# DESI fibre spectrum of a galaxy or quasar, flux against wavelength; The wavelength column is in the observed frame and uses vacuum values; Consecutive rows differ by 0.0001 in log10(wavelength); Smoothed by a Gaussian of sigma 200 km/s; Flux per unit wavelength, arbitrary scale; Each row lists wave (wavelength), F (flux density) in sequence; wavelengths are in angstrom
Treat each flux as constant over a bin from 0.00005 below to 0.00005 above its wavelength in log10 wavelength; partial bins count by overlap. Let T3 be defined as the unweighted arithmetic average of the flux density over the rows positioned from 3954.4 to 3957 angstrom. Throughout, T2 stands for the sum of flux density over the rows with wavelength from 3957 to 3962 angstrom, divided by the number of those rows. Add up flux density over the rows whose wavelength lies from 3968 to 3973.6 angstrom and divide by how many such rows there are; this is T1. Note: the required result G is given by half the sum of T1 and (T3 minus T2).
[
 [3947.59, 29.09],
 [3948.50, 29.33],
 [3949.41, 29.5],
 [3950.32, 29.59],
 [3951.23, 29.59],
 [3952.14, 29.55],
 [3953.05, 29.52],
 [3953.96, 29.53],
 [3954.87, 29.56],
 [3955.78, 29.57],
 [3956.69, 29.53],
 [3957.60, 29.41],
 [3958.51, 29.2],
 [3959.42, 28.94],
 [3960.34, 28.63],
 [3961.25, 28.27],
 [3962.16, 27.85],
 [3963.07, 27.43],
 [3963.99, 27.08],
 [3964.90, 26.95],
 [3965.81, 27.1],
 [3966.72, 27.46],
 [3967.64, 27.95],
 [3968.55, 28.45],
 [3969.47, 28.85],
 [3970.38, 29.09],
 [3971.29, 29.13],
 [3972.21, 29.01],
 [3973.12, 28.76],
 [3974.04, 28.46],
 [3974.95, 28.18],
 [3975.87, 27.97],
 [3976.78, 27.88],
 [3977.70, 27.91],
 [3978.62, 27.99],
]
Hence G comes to 14.8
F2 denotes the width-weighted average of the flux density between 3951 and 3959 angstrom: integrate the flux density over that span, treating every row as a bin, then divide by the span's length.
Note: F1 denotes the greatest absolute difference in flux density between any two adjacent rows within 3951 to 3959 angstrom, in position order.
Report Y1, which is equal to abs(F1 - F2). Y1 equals 29.3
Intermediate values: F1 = 0.2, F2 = 29.5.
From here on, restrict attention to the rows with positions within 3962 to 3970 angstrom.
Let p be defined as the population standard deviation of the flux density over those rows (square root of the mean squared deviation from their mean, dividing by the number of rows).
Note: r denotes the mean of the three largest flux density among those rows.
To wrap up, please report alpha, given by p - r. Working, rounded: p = 0.61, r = 28.42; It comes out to -27.8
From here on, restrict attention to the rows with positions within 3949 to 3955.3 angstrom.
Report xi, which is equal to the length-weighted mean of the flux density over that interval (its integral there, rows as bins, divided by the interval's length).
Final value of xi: 29.5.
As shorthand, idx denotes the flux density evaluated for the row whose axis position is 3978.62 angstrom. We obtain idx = 27.99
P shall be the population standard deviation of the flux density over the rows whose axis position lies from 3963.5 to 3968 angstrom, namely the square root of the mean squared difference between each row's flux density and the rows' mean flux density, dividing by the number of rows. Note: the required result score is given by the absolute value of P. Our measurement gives 0.36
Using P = 0.36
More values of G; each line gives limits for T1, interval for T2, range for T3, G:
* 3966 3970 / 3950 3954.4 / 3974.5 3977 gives 13.3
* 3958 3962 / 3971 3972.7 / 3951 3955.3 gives 14.6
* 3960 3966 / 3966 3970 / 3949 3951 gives 14.5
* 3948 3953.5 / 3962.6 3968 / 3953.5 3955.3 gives 15.9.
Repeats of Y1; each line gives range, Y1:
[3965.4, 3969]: 27.3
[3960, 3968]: 27.1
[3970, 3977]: 28.3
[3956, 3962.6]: 28.4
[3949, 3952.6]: 29.5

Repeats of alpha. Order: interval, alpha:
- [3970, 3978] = -28.6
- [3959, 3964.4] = -28.0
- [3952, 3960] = -29.4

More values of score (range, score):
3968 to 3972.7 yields 0.25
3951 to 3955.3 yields 0.02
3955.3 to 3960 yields 0.23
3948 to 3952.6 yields 0.10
